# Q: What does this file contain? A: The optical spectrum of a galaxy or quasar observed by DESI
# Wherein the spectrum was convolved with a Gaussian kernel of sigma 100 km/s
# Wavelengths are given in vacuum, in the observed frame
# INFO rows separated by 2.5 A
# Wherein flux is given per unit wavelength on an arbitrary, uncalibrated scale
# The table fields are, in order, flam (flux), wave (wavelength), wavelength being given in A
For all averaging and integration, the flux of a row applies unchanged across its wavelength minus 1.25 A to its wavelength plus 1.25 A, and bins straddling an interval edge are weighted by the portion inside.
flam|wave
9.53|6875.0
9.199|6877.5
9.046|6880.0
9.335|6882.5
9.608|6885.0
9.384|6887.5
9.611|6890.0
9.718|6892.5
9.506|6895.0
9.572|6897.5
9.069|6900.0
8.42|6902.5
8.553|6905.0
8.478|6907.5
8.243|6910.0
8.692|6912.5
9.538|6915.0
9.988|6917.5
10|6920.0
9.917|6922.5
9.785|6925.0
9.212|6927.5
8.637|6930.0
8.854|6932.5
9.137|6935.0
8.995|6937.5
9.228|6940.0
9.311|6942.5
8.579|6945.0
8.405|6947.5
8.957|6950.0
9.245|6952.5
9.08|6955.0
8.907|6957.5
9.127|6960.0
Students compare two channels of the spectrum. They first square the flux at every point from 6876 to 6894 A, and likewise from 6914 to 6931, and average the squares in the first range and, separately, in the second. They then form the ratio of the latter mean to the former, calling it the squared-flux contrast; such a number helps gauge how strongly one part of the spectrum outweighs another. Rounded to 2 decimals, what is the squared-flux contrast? 1.04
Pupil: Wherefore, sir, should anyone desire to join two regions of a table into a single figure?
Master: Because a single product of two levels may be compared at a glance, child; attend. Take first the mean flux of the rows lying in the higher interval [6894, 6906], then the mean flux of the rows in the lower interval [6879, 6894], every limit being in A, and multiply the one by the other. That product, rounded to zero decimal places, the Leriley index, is 85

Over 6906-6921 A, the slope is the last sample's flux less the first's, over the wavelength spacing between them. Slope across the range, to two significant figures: 0.12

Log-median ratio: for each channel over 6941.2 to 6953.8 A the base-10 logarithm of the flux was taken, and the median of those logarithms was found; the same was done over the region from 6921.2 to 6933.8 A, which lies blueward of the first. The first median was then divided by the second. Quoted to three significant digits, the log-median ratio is 0.987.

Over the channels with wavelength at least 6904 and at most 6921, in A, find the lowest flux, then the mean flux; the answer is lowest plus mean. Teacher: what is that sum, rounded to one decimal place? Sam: 17.3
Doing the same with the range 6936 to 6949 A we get 17.3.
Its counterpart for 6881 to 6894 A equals 18.9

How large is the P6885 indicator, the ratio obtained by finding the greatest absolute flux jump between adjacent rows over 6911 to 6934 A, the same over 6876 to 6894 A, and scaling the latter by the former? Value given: 0.34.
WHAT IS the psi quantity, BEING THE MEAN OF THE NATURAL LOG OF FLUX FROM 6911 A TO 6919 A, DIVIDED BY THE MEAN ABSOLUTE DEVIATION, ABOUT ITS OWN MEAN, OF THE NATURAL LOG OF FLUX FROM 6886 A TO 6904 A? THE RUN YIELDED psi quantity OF 61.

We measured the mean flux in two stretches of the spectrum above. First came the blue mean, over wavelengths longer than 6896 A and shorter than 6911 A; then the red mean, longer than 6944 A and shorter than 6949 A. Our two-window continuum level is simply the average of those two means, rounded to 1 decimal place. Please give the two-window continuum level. 8.6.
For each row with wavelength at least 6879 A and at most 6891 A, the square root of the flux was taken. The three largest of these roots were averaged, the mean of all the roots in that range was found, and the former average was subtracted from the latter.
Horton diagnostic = -0.022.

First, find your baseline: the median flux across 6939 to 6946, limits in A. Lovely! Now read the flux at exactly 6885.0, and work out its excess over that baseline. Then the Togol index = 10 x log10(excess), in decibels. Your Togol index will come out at -4.2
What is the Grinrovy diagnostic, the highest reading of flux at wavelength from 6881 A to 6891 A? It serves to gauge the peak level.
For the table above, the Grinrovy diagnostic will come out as 9.611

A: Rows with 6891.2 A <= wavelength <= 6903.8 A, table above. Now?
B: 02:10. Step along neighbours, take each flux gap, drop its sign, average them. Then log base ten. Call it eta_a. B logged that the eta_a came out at -0.45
